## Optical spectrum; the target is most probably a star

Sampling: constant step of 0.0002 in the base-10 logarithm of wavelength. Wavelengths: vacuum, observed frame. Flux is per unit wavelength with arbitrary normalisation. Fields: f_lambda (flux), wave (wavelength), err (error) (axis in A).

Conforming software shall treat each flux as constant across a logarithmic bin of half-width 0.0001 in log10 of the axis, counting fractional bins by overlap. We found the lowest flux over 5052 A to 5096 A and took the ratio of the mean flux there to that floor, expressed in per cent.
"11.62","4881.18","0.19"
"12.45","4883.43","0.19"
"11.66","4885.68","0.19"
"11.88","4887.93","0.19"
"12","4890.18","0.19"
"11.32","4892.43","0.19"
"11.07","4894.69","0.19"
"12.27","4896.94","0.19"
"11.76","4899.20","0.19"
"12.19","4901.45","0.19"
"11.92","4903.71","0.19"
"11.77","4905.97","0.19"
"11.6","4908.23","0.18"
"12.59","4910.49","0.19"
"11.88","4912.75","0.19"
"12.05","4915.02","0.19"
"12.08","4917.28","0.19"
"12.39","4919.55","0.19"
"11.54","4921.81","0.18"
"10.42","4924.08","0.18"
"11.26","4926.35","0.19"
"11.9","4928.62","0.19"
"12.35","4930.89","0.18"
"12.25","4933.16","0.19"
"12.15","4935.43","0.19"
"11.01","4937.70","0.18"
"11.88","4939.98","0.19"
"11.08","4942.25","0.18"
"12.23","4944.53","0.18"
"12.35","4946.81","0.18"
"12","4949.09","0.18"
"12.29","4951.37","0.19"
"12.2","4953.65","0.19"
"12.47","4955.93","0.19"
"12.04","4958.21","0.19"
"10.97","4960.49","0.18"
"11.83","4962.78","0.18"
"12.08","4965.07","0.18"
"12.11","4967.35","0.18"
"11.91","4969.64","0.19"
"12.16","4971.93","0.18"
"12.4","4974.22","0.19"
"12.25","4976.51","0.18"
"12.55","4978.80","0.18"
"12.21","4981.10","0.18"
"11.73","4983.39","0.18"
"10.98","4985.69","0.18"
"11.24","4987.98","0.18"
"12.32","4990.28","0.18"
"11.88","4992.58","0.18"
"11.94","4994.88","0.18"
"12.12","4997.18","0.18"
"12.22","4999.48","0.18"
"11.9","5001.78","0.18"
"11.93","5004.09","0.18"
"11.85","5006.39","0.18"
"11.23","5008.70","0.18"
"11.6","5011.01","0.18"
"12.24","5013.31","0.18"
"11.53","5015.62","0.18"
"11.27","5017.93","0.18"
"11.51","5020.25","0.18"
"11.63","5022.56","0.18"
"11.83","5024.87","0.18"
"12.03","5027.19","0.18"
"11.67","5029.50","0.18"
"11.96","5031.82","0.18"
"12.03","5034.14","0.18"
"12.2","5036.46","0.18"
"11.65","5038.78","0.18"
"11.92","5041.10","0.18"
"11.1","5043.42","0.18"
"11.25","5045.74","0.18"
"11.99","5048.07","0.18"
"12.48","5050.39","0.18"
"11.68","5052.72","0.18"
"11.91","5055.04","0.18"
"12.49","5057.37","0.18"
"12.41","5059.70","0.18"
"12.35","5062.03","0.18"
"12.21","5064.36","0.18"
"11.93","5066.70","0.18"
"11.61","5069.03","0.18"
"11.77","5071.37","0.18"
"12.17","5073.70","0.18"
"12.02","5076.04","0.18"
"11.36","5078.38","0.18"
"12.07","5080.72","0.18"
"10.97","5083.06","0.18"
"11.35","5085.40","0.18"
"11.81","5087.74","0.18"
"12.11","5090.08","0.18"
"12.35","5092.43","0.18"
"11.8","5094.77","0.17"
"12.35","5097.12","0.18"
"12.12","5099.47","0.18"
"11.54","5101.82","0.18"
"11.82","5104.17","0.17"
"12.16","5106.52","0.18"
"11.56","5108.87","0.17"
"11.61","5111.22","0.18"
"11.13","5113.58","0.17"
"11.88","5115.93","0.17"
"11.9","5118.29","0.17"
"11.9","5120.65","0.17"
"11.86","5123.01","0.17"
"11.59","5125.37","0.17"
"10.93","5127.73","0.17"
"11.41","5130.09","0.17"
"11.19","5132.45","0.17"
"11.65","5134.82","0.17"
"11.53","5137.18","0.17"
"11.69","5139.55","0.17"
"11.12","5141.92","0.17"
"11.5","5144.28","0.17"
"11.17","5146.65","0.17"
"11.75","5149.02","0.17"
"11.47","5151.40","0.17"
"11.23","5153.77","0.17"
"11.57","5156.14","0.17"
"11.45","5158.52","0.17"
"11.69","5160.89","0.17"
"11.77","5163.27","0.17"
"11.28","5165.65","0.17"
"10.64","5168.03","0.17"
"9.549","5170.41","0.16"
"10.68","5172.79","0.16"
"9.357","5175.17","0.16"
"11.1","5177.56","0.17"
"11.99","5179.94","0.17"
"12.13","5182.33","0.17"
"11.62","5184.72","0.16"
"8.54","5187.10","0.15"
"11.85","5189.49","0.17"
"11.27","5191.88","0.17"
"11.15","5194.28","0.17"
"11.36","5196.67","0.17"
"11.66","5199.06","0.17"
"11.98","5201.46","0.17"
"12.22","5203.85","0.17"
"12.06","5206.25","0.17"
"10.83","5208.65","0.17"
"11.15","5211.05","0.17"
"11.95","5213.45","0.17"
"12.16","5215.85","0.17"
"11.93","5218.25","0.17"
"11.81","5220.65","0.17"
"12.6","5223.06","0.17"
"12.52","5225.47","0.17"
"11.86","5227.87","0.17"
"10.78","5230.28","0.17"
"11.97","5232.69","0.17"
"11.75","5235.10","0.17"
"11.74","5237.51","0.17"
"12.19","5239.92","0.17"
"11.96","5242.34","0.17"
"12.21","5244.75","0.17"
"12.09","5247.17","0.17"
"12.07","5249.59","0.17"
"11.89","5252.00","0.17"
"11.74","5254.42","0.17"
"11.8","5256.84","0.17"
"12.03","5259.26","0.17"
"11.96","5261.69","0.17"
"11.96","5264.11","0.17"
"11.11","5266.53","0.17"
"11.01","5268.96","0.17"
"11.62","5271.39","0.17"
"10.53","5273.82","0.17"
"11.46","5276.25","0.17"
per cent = 109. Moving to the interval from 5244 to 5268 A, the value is 107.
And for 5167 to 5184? 115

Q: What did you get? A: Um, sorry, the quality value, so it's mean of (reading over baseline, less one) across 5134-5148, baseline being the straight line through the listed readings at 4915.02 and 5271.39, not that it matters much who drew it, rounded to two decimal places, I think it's -0.03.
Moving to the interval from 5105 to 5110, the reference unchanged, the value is 0.00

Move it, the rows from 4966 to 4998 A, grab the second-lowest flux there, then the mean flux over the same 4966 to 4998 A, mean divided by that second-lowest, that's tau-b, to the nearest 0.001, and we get 1.066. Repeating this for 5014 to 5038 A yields 1.022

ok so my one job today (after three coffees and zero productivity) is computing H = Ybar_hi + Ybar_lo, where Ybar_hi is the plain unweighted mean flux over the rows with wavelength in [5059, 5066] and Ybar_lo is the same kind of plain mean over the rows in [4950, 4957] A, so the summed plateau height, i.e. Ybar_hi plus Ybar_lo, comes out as 24.6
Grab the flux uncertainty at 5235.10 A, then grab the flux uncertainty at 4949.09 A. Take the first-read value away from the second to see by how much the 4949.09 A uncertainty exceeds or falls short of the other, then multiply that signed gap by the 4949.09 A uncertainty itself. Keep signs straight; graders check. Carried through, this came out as 0.0018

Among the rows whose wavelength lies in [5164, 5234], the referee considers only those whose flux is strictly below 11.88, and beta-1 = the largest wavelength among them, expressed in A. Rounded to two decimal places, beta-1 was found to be 5230.28 A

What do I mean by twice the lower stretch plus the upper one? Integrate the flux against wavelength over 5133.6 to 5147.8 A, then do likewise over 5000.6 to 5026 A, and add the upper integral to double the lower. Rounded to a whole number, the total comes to 756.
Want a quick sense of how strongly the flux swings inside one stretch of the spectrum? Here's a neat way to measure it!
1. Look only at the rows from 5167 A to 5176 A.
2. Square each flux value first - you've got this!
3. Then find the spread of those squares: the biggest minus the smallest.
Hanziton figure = 26.5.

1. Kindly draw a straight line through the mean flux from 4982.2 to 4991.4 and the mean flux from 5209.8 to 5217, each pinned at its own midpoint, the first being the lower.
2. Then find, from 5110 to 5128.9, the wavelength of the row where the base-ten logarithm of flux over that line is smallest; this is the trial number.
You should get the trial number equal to 5127.73 A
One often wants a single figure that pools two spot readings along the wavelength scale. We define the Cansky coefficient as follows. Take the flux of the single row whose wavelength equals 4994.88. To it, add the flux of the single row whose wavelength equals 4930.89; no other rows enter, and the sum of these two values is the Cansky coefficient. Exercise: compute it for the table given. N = 24.3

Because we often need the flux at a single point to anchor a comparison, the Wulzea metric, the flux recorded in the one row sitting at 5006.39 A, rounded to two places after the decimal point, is 11.85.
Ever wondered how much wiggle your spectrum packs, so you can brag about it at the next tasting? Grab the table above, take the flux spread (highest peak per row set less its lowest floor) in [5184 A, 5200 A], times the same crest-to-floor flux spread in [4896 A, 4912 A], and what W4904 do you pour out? 3.3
